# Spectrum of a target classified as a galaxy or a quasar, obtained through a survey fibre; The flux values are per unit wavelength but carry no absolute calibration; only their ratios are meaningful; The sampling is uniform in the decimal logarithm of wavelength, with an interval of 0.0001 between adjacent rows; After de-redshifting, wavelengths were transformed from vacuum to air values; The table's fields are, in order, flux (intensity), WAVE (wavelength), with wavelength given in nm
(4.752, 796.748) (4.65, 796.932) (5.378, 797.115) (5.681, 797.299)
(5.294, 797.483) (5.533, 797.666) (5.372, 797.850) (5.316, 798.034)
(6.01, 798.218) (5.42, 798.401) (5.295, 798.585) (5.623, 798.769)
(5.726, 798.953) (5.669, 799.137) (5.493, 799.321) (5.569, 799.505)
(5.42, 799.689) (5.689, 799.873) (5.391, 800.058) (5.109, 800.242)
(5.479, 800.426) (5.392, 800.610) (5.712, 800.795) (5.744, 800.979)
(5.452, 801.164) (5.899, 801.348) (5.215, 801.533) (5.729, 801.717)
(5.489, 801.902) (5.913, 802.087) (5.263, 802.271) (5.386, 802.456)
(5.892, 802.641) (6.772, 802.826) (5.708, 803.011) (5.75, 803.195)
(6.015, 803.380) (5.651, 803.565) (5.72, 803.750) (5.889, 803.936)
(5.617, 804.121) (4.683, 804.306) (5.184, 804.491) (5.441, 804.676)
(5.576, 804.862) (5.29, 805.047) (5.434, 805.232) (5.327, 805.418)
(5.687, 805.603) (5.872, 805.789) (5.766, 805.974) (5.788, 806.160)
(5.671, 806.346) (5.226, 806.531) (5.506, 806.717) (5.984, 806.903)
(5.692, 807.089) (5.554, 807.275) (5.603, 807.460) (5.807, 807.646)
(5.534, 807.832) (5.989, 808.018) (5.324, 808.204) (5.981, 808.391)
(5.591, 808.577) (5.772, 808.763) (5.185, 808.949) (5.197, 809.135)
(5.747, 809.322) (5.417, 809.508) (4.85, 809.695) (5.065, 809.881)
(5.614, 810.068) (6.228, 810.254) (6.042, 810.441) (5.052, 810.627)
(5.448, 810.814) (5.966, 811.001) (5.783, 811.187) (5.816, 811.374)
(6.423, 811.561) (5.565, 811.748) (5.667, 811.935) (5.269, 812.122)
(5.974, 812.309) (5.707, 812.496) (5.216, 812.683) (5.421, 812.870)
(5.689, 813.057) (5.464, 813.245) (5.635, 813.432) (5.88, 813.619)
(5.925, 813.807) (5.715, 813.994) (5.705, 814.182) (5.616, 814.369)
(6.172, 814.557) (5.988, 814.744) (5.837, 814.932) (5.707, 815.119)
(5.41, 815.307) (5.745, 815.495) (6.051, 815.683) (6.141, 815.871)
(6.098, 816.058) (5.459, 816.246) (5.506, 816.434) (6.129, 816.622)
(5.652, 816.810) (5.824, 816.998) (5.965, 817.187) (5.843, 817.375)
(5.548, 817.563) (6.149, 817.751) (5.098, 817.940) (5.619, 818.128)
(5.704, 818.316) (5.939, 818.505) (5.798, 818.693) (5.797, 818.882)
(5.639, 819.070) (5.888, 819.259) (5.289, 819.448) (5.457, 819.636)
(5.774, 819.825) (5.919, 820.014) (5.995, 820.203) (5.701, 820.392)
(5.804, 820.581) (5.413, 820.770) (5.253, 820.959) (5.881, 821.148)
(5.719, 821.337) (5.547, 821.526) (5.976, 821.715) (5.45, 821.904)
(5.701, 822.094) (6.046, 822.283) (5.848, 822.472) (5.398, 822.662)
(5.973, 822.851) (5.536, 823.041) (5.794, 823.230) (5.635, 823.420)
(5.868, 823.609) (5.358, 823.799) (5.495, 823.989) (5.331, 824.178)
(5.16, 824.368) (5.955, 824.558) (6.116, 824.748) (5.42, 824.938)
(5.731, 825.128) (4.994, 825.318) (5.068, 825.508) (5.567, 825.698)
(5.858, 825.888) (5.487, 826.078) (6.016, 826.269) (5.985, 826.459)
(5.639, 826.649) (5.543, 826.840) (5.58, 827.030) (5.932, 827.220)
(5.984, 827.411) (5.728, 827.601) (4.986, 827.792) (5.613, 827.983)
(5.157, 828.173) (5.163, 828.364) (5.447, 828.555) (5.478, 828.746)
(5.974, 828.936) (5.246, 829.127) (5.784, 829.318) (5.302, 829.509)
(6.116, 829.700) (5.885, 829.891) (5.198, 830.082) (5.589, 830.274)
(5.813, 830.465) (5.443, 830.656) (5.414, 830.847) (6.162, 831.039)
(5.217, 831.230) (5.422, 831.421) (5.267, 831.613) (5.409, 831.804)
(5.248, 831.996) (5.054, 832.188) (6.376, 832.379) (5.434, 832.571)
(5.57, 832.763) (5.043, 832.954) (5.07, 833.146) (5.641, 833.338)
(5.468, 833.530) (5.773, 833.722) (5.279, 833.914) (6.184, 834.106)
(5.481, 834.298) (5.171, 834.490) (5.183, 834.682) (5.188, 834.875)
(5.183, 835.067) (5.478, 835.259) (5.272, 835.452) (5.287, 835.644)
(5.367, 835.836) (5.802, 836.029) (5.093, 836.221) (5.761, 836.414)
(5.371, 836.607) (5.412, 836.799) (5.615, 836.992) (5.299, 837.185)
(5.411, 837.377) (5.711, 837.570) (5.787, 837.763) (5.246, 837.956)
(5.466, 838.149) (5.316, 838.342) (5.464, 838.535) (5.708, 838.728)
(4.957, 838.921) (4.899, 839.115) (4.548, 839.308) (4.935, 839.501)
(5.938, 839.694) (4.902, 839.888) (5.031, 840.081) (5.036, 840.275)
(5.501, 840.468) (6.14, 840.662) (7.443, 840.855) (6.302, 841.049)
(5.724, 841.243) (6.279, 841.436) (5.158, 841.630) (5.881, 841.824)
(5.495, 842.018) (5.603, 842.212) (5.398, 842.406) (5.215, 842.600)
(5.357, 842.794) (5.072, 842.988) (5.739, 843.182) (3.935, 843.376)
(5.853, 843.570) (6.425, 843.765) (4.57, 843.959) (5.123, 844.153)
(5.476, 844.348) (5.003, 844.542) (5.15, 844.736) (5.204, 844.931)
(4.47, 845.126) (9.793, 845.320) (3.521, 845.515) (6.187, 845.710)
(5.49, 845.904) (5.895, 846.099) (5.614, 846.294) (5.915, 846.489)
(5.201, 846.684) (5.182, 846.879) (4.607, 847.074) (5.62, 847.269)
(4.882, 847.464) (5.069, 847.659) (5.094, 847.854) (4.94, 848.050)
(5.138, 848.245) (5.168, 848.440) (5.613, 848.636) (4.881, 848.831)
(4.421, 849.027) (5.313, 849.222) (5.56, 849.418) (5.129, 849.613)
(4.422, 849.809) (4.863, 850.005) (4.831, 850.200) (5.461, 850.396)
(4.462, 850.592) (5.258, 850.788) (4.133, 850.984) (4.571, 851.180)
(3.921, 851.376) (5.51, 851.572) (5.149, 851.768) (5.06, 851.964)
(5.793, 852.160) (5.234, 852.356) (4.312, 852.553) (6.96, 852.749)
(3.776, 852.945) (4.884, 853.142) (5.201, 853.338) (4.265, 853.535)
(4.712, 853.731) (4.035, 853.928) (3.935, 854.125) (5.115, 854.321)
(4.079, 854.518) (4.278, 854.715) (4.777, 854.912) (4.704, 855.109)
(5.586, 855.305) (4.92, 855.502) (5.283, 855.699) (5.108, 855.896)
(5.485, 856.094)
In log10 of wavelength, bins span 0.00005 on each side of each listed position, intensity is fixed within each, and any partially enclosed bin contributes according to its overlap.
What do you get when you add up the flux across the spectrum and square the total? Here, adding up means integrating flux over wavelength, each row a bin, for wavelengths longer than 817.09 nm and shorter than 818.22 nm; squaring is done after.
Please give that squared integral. 42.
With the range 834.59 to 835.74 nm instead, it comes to 37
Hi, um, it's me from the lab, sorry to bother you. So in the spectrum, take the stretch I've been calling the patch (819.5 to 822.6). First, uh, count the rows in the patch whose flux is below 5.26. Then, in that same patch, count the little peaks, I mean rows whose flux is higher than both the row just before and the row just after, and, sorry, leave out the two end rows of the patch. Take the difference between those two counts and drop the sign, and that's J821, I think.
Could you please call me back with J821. 4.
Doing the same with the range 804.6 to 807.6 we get 4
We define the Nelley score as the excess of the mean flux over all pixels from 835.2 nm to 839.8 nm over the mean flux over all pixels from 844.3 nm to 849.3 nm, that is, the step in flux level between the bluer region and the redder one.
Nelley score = 0.04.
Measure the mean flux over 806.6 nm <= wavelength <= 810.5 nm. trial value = 5.60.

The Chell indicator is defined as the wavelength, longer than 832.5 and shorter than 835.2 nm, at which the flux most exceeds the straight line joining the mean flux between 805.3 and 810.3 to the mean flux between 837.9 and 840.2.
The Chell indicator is 834.106 nm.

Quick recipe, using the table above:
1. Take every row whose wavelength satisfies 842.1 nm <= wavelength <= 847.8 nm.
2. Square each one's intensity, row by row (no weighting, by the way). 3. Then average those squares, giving 30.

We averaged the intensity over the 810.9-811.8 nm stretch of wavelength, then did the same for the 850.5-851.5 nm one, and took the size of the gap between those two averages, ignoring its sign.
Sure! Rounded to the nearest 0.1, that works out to 1.4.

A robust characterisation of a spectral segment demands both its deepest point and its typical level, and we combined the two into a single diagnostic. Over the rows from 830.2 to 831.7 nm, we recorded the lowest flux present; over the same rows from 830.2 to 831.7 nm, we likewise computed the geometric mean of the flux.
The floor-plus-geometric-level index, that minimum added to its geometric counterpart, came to 10.8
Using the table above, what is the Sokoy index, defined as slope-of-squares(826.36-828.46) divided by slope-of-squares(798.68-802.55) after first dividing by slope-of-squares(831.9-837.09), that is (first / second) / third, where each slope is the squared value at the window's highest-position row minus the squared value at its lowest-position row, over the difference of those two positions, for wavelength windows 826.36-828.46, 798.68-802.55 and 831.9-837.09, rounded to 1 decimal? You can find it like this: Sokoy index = 8.5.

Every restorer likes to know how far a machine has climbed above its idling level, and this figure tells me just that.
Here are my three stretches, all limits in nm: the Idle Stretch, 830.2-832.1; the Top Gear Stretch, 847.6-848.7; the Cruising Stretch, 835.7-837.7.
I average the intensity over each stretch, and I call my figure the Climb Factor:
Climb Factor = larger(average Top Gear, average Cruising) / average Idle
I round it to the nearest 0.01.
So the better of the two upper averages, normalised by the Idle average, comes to 1.00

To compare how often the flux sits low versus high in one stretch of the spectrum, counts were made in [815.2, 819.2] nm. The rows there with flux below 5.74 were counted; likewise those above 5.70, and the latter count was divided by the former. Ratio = 1.4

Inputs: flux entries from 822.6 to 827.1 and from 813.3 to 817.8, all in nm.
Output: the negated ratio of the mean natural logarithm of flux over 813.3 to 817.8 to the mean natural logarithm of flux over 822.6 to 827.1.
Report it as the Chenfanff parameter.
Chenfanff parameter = -1.02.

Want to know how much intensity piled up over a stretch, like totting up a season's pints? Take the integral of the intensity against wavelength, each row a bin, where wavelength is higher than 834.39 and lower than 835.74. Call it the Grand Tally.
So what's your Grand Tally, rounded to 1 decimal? 7.1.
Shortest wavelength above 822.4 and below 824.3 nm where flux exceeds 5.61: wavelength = 822.472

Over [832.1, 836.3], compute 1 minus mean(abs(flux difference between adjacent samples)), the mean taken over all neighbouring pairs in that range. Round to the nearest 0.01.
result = 0.61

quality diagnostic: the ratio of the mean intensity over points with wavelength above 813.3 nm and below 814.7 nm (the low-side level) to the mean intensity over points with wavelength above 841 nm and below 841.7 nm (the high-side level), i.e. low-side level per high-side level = 0.99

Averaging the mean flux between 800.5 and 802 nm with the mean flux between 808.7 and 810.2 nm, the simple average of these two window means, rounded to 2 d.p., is 5.47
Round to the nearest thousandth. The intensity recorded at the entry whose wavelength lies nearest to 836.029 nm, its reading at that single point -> 5.802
